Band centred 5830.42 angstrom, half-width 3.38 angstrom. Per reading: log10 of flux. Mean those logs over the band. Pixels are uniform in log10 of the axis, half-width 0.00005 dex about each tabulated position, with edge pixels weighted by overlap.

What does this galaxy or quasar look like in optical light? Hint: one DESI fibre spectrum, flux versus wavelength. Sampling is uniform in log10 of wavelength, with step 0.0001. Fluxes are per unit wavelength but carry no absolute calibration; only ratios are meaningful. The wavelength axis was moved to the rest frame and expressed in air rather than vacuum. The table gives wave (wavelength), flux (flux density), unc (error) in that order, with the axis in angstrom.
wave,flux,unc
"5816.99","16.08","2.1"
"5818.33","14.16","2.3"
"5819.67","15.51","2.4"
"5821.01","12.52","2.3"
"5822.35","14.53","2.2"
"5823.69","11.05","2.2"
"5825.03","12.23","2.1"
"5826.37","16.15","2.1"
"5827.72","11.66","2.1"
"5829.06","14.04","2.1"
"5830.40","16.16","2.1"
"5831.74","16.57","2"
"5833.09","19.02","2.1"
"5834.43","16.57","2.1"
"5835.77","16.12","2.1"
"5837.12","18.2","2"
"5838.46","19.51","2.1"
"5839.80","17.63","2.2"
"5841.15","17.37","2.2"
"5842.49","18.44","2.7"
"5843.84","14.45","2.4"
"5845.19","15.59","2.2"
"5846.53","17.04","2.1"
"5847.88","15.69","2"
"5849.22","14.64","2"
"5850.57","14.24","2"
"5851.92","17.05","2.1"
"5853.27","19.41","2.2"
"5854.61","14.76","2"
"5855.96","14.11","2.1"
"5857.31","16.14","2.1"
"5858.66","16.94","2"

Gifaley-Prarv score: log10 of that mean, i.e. 0.073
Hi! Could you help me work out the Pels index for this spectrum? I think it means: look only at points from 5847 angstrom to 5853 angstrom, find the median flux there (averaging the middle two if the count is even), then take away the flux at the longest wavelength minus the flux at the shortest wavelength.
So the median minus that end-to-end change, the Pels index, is 14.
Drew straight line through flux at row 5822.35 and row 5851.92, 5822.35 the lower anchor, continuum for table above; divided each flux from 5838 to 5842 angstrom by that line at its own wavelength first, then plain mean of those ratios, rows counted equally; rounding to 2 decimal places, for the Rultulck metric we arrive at 1.13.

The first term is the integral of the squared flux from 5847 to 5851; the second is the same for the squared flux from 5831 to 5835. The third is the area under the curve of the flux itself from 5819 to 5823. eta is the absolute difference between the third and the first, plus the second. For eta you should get 2060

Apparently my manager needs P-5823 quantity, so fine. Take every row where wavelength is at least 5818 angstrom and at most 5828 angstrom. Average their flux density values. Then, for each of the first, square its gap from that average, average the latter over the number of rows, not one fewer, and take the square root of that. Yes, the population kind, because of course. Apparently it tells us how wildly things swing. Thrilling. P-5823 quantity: 1.75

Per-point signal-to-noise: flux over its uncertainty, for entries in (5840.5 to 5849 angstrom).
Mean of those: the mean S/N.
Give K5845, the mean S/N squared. 53.3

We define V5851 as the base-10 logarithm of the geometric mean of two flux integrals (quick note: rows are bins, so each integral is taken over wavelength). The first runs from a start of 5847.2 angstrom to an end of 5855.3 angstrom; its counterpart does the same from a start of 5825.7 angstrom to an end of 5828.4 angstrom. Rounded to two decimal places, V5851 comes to 1.84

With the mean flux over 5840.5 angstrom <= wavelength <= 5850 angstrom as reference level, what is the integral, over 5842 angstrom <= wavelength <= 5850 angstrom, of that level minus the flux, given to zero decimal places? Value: 2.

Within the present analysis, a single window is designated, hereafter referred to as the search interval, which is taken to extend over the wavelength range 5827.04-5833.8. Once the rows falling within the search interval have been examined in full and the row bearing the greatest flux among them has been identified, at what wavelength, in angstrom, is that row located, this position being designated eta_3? 5833.09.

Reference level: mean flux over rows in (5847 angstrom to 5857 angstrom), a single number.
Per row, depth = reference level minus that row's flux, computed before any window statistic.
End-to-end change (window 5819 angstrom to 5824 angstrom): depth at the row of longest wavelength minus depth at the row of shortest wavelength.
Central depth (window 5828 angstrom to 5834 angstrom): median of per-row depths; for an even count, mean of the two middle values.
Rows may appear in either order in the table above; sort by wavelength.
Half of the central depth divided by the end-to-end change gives -0.07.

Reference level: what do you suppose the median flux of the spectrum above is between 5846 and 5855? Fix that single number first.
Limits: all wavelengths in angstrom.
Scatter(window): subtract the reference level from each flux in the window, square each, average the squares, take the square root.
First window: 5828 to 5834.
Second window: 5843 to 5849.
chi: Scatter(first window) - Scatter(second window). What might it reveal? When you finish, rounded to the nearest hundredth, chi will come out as 1.01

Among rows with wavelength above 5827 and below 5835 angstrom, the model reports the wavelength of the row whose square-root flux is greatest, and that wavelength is 5833.09 angstrom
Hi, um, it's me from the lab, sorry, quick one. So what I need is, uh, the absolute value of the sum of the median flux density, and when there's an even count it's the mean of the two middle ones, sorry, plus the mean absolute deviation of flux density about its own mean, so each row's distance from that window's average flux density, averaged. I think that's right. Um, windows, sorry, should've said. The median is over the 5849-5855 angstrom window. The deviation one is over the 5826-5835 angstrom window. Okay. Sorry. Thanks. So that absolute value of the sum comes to 16.4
